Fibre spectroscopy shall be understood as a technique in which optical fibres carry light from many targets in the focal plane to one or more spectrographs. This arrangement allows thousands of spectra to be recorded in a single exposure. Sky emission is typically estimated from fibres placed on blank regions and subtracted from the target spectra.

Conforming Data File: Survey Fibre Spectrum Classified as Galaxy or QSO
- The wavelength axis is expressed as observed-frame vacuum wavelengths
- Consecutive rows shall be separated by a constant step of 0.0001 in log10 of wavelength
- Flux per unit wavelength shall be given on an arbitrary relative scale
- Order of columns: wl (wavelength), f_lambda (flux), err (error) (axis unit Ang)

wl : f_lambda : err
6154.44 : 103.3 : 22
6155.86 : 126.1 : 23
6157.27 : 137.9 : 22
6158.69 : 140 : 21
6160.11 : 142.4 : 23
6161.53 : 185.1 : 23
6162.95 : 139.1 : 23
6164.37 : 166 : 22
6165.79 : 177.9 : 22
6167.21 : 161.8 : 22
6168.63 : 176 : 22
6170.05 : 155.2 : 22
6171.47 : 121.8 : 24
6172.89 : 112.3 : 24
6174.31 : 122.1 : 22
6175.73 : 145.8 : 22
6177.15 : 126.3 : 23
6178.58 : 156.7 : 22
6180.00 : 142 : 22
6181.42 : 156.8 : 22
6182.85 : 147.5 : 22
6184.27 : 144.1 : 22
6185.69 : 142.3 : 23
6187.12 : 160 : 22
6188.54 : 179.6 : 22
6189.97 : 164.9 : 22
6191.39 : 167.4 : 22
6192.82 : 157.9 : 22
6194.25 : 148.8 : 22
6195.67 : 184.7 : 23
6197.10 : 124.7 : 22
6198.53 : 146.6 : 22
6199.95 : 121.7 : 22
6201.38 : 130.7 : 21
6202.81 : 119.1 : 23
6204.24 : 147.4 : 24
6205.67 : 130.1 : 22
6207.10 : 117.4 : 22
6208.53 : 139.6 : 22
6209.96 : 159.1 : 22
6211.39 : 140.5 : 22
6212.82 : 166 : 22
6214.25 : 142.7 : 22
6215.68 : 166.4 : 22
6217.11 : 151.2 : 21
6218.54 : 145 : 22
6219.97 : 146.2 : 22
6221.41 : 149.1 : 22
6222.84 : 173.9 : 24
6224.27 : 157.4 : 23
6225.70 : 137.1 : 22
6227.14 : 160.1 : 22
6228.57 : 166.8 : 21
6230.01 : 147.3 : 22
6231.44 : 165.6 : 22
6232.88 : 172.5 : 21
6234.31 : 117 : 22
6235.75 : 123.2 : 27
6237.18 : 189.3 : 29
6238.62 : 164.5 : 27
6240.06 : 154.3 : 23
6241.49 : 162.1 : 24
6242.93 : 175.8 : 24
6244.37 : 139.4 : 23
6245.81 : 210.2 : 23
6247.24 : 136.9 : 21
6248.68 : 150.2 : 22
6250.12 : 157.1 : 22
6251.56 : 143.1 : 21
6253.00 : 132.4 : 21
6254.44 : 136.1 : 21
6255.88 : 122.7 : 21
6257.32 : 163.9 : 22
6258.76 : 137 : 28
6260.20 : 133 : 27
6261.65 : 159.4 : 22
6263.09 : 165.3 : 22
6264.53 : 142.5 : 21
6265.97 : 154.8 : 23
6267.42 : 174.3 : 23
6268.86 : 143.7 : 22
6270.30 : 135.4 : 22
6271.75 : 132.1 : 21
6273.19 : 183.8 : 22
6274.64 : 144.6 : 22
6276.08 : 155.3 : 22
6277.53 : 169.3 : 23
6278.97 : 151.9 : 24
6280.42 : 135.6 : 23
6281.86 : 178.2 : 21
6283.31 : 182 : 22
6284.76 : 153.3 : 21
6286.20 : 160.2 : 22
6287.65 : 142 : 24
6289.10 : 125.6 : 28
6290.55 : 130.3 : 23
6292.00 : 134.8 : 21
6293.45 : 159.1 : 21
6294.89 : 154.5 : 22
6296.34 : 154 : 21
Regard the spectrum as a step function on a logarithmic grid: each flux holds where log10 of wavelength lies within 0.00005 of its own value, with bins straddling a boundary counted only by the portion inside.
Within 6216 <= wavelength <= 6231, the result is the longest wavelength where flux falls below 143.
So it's 6225.70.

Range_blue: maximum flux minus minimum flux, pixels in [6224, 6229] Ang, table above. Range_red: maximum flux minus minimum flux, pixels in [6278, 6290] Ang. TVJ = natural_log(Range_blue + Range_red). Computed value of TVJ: 4.46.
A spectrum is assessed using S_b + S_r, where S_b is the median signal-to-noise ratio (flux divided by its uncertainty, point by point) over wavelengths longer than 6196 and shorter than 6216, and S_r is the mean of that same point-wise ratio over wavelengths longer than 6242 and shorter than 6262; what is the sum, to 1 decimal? 12.9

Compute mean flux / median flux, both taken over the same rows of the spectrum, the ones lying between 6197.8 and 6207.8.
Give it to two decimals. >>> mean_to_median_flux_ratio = 1.00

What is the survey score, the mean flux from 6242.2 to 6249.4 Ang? 162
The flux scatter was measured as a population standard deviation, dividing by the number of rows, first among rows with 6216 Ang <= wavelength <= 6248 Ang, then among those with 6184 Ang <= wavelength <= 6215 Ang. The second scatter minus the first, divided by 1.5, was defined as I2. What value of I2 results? -1.4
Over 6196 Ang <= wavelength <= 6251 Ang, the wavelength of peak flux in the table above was 6245.81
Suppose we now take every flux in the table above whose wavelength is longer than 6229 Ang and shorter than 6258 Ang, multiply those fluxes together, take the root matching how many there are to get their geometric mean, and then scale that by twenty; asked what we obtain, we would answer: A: 3031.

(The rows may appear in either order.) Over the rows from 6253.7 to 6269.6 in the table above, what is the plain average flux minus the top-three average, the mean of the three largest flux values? -19.4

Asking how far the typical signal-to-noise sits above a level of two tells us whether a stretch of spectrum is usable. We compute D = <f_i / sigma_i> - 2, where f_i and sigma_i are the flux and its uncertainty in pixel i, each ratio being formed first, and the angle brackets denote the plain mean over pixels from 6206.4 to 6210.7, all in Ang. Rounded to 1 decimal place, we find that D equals 4.3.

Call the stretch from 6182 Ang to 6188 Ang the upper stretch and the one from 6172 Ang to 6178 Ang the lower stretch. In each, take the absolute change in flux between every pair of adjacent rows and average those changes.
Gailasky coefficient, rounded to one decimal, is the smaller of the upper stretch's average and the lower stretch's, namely 7.6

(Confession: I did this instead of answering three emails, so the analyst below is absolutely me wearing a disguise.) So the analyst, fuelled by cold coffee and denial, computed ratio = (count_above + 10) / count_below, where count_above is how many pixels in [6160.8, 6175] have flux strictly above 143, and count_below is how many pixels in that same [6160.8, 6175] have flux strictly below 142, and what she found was 4.0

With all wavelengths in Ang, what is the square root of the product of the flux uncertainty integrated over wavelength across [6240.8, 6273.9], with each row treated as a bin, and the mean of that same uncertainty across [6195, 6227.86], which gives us 129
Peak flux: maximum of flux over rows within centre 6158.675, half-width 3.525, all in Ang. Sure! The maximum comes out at 185.1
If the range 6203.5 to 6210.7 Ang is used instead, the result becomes 159.1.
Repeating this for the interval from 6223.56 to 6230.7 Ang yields 166.8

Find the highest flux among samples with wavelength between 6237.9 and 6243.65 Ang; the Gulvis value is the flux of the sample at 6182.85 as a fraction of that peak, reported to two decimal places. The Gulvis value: 0.84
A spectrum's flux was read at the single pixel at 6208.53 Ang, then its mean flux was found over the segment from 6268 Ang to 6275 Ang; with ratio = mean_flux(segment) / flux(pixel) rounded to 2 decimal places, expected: 1.06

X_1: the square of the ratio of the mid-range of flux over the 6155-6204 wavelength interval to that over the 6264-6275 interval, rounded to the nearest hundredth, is 0.89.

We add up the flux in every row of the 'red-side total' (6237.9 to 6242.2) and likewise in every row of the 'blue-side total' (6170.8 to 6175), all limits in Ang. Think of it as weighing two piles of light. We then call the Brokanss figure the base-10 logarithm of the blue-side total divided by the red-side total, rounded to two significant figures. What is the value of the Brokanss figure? -0.13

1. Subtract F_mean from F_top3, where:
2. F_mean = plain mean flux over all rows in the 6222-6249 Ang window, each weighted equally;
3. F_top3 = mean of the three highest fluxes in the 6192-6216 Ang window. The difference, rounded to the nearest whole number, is 14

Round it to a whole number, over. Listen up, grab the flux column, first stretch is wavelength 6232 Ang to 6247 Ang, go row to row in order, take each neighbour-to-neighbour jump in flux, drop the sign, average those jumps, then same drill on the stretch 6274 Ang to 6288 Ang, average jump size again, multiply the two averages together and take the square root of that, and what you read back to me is 24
